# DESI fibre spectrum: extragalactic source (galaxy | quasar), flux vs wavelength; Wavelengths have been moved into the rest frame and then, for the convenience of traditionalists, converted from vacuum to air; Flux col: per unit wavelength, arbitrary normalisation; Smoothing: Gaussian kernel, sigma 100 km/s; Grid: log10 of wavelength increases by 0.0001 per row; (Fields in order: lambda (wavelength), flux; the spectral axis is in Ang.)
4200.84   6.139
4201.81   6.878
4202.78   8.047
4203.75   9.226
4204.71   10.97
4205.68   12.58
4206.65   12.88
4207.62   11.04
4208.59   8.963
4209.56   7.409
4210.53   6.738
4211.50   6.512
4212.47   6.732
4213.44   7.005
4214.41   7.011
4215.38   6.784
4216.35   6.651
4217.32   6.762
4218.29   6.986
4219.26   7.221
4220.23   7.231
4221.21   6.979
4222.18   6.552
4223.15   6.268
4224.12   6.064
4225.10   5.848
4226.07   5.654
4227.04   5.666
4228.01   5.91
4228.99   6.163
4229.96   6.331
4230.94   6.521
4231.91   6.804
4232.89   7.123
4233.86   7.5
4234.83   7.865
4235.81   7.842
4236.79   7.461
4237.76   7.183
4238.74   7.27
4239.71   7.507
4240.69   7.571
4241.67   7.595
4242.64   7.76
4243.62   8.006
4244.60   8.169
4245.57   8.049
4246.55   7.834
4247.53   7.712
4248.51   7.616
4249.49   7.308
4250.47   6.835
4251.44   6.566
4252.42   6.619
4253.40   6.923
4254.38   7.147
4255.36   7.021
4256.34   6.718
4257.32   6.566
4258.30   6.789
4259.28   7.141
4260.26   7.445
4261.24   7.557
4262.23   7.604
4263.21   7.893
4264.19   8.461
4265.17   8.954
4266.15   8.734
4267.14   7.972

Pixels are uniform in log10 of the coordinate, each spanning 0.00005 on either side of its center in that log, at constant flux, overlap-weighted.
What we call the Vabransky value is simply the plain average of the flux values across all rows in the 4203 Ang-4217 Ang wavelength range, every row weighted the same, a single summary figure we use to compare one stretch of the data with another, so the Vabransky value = 8.6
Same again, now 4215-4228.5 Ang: 6.5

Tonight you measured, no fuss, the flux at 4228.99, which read 6.163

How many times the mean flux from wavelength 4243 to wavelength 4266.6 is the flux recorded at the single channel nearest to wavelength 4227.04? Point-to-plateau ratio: 0.76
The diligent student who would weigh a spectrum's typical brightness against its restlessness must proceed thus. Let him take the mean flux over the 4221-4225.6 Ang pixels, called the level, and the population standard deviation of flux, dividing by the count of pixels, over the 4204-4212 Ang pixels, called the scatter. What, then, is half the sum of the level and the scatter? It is 4.4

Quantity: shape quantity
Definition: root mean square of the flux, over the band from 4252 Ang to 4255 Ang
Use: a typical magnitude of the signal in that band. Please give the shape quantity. 6.90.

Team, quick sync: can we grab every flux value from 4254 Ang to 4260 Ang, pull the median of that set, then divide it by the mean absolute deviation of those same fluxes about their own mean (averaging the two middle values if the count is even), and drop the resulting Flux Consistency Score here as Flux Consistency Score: 34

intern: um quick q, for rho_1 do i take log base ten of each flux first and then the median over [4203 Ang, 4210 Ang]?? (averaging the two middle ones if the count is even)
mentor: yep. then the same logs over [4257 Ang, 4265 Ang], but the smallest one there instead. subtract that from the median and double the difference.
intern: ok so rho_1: 0.45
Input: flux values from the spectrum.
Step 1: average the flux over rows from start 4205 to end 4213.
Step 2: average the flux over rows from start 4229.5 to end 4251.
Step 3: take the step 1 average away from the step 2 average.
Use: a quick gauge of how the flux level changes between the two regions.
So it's -1.7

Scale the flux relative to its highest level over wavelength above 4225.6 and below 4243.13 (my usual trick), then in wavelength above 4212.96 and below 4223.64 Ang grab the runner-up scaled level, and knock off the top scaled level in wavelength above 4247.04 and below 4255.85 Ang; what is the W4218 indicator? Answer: -0.1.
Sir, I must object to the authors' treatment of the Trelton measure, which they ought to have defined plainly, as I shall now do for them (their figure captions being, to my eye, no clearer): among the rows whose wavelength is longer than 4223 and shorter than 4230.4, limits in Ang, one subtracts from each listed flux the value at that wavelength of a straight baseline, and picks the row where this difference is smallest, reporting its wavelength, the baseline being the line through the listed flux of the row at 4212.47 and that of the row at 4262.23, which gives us 4227.04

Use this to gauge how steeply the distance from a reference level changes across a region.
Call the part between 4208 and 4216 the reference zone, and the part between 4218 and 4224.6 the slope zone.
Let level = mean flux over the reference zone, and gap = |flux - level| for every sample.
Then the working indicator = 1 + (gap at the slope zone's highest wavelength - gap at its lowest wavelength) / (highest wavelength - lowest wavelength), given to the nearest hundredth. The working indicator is 1.16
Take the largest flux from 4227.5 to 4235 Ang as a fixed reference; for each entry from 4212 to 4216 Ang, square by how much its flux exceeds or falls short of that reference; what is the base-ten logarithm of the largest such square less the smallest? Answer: -0.3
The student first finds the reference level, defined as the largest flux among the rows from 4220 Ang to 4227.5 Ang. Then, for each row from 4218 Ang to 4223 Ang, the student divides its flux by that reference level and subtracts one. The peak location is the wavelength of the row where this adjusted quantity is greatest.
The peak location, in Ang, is 4220.23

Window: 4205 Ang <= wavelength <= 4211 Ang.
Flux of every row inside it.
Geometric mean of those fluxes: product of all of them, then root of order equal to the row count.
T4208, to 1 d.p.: 9.6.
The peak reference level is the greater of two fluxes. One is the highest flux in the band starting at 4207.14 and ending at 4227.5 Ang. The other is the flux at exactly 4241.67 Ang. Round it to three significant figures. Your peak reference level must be 11.0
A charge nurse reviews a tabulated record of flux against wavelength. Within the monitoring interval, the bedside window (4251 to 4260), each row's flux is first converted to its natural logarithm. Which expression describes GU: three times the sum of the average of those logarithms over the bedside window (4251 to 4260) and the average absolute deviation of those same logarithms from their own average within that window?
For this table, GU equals 5.9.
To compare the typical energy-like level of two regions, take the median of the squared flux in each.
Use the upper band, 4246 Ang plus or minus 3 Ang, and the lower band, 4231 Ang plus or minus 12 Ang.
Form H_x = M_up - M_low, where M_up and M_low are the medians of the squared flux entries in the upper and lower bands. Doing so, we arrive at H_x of 12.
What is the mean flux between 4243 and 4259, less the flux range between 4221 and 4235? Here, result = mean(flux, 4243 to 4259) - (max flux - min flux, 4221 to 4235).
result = 5.0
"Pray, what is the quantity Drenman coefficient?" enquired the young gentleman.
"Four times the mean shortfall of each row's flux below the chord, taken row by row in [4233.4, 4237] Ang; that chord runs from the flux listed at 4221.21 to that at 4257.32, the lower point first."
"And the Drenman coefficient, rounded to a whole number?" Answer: -3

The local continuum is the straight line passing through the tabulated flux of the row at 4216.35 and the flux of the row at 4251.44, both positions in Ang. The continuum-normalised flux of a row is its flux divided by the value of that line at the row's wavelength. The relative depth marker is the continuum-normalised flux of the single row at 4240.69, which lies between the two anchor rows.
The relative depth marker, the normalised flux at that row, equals 1.15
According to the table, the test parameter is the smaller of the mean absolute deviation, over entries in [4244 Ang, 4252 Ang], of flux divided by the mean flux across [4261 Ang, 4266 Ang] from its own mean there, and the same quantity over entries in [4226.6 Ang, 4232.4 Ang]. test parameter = 0.039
